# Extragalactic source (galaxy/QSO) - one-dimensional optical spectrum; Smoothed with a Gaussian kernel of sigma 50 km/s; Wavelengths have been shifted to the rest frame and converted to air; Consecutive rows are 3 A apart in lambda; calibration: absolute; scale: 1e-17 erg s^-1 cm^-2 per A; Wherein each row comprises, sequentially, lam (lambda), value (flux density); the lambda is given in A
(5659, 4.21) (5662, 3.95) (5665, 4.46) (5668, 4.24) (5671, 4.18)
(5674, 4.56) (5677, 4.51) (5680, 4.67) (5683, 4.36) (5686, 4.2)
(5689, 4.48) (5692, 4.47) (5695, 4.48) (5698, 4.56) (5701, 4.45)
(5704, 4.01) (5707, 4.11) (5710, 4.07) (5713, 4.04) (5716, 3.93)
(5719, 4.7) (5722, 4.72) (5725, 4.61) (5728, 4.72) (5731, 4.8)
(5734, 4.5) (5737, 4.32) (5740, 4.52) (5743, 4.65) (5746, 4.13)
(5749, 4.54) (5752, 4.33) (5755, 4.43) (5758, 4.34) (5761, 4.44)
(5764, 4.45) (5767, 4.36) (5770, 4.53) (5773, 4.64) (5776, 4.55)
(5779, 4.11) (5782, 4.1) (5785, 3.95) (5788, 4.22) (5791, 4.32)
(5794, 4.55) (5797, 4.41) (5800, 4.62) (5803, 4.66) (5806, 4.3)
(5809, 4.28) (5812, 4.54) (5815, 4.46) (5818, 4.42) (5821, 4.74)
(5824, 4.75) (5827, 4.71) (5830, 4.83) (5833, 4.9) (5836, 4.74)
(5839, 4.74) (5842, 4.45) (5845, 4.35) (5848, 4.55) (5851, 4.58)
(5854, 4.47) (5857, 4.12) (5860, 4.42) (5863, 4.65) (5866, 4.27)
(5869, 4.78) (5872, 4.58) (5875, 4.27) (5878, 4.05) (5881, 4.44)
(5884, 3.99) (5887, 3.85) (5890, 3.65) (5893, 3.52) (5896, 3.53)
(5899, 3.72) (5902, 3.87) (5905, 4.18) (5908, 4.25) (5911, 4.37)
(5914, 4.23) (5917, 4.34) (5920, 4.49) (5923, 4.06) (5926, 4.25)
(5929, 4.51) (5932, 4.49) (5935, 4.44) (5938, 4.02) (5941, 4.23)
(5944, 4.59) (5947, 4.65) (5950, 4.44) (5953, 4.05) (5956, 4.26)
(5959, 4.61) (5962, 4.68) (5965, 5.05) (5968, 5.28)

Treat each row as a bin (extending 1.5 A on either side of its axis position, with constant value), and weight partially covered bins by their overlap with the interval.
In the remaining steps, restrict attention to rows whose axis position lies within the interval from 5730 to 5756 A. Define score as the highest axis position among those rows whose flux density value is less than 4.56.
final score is 5755 A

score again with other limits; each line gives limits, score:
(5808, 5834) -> 5818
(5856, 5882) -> 5881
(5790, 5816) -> 5815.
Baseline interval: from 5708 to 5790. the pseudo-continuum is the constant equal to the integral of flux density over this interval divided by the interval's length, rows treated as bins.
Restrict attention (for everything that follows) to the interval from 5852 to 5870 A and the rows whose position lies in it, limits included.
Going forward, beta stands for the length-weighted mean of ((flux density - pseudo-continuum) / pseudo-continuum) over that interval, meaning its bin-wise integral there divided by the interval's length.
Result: 0.012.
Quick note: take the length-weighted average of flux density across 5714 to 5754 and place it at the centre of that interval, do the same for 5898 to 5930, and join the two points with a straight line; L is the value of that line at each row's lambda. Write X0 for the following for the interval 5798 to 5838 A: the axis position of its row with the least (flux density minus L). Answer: 5809 A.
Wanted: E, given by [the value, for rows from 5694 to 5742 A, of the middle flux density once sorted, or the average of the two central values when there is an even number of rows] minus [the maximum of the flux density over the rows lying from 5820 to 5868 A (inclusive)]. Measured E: -0.41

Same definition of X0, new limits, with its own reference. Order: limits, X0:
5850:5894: 5893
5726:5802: 5785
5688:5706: 5704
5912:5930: 5923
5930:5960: 5938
